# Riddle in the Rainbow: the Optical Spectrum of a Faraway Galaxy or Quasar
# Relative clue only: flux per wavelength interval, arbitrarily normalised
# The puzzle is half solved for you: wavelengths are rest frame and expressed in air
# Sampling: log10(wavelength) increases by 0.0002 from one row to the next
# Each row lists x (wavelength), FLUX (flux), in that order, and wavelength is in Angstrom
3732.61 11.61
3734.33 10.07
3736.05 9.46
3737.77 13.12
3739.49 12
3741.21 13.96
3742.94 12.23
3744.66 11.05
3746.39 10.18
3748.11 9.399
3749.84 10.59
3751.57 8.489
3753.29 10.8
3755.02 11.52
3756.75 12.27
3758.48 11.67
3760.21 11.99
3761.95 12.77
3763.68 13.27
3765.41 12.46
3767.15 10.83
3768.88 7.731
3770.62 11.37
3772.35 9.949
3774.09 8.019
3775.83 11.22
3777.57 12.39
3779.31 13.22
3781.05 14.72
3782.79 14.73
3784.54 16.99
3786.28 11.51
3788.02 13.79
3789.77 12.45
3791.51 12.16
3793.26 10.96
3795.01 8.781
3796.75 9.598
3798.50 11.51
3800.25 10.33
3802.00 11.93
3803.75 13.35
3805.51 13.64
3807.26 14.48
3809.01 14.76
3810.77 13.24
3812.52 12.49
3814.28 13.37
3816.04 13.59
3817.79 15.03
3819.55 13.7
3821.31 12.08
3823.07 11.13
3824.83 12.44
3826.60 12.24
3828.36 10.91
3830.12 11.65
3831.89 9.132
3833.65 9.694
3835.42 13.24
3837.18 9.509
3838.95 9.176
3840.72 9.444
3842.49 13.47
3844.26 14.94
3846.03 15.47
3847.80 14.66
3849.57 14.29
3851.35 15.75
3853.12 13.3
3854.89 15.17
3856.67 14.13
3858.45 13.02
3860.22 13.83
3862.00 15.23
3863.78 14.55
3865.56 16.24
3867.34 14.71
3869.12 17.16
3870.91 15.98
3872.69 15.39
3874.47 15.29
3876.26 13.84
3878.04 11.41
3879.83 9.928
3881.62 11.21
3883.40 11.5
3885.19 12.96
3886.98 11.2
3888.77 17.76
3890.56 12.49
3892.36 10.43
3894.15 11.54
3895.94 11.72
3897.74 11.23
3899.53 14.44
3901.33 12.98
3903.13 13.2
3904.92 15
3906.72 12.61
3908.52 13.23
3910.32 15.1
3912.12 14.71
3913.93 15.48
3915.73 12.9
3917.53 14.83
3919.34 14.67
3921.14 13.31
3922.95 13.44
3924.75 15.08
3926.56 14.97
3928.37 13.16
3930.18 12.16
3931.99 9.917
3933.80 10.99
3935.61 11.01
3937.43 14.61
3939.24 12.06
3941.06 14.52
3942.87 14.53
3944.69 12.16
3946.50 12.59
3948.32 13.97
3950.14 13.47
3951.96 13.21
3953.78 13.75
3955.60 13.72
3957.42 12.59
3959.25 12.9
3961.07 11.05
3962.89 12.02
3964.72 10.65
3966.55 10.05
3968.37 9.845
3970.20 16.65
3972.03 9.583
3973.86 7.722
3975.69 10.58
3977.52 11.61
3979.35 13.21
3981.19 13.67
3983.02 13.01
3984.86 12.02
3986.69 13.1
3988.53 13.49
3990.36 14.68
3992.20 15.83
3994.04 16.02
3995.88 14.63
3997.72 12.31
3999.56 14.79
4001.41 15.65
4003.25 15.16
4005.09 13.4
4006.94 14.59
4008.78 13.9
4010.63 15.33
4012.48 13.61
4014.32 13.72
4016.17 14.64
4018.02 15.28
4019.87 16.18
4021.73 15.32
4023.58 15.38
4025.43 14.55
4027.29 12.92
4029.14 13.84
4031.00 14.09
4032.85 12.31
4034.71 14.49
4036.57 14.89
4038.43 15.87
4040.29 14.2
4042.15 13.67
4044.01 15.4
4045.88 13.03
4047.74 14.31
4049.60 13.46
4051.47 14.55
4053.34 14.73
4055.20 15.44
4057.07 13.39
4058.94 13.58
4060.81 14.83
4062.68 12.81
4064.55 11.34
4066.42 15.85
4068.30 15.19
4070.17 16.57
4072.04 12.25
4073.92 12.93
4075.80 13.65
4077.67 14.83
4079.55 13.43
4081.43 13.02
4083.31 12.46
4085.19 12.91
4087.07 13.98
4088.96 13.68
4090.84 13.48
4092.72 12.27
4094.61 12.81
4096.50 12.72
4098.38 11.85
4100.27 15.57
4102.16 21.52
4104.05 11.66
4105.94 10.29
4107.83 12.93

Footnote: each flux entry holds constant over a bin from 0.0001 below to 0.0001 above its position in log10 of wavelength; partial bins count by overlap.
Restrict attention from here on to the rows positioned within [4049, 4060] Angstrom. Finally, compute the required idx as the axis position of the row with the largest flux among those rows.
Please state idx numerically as 4055.20 Angstrom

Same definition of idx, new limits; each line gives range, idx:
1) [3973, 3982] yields 3981.19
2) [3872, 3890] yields 3888.77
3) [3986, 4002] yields 3994.04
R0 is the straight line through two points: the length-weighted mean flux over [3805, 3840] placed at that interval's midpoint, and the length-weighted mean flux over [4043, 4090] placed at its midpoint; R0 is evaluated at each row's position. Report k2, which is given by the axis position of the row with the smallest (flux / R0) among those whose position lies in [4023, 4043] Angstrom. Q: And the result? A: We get 4032.85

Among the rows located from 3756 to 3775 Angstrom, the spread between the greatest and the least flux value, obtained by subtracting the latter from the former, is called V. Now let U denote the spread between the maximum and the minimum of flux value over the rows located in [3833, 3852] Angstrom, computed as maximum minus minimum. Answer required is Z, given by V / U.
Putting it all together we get 0.84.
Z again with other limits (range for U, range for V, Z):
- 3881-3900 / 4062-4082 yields 0.71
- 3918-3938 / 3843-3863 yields 0.53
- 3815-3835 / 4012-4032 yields 0.55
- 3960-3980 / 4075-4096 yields 0.29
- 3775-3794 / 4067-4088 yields 0.72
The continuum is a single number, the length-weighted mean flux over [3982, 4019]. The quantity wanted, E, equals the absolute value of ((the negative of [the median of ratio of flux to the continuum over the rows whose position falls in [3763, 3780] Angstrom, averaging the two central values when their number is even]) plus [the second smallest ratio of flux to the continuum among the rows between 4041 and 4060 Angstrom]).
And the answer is 0.147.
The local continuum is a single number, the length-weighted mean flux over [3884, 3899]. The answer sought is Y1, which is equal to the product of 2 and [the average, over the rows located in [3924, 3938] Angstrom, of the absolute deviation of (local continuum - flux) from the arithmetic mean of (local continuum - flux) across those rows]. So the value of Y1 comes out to 3.4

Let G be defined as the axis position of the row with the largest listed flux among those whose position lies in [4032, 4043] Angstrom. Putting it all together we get 4038.43 Angstrom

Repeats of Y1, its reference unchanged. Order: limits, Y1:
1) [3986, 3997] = 1.8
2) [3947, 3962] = 1.4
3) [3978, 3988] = 0.8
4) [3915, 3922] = 1.6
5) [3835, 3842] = 2.9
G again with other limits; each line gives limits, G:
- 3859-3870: 3869.12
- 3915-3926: 3924.75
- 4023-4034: 4023.58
